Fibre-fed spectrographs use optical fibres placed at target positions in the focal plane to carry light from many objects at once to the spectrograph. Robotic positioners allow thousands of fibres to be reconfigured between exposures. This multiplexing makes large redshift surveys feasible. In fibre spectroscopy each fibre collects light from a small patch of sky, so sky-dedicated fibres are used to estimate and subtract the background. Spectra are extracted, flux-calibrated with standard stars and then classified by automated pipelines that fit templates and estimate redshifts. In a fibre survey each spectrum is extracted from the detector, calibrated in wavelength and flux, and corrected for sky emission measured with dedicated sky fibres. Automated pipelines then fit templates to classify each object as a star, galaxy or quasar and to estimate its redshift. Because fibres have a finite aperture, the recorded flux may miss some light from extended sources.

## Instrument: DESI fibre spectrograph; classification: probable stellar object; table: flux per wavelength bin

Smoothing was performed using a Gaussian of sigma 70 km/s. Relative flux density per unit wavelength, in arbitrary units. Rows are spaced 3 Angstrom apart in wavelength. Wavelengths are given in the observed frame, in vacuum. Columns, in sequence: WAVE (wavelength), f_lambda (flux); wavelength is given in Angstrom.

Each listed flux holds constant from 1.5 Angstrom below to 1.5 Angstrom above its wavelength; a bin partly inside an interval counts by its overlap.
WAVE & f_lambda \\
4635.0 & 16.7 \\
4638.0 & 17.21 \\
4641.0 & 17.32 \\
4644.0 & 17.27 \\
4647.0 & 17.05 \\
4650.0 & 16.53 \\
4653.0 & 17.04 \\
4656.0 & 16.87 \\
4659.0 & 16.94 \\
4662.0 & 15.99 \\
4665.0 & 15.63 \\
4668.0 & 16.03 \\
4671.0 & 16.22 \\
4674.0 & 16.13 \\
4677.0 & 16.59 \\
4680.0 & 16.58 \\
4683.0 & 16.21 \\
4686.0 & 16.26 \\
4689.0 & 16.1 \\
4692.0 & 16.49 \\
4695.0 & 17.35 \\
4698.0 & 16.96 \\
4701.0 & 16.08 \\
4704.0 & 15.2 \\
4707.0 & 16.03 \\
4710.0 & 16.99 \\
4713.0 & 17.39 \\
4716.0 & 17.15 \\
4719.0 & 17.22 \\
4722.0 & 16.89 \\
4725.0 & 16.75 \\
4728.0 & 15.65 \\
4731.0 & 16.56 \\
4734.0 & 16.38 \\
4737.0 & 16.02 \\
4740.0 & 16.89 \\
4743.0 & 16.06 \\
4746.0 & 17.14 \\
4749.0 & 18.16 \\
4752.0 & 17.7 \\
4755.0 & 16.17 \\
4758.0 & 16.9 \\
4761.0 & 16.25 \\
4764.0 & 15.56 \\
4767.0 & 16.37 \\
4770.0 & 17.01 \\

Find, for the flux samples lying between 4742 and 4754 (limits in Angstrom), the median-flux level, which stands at 17.4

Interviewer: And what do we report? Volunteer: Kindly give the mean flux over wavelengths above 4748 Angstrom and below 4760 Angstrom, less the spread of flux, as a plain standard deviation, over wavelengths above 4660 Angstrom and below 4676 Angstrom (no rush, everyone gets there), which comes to 17.0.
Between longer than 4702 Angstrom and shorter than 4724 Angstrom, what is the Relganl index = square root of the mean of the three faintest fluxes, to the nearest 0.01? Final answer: 4.00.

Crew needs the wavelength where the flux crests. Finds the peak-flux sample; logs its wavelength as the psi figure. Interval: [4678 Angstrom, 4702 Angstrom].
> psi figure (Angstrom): 4695.0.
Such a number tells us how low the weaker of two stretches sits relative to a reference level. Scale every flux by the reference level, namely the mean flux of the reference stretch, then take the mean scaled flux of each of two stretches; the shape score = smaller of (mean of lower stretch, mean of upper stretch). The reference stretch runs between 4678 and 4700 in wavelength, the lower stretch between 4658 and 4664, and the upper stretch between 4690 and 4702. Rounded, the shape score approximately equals 0.99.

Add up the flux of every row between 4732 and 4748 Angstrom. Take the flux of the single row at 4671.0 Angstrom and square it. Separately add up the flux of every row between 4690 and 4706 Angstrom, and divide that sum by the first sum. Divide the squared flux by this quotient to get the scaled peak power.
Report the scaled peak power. 264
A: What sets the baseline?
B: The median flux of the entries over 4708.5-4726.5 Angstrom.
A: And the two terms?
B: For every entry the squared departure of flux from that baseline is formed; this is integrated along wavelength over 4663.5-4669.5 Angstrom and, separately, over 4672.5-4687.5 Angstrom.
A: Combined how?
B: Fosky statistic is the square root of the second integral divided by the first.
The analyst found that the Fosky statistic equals 0.93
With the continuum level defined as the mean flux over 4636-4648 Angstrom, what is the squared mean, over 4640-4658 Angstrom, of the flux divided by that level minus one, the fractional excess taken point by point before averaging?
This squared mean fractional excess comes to 0.0001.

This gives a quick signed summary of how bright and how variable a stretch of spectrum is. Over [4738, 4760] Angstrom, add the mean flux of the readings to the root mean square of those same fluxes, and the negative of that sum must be -34.0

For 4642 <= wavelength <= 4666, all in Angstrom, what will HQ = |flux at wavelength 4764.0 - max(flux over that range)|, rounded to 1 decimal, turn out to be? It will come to 1.7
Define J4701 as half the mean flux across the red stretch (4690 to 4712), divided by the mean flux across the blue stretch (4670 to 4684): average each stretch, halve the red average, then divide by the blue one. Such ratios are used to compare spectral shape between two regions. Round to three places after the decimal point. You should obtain 0.503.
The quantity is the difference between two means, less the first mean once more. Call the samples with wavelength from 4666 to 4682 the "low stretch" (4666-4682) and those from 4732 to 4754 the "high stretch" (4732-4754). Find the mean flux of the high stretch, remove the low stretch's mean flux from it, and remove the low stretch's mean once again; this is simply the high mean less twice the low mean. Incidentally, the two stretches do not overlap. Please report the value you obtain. -15.7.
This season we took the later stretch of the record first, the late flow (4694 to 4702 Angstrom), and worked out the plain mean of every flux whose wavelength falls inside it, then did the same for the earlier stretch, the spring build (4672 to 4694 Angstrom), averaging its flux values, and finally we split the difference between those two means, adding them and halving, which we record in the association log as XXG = 16.6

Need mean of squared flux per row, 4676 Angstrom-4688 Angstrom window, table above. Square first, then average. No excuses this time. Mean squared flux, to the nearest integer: 269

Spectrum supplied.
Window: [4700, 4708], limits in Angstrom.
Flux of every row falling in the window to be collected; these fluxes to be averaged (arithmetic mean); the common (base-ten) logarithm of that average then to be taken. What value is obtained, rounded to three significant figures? 1.20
